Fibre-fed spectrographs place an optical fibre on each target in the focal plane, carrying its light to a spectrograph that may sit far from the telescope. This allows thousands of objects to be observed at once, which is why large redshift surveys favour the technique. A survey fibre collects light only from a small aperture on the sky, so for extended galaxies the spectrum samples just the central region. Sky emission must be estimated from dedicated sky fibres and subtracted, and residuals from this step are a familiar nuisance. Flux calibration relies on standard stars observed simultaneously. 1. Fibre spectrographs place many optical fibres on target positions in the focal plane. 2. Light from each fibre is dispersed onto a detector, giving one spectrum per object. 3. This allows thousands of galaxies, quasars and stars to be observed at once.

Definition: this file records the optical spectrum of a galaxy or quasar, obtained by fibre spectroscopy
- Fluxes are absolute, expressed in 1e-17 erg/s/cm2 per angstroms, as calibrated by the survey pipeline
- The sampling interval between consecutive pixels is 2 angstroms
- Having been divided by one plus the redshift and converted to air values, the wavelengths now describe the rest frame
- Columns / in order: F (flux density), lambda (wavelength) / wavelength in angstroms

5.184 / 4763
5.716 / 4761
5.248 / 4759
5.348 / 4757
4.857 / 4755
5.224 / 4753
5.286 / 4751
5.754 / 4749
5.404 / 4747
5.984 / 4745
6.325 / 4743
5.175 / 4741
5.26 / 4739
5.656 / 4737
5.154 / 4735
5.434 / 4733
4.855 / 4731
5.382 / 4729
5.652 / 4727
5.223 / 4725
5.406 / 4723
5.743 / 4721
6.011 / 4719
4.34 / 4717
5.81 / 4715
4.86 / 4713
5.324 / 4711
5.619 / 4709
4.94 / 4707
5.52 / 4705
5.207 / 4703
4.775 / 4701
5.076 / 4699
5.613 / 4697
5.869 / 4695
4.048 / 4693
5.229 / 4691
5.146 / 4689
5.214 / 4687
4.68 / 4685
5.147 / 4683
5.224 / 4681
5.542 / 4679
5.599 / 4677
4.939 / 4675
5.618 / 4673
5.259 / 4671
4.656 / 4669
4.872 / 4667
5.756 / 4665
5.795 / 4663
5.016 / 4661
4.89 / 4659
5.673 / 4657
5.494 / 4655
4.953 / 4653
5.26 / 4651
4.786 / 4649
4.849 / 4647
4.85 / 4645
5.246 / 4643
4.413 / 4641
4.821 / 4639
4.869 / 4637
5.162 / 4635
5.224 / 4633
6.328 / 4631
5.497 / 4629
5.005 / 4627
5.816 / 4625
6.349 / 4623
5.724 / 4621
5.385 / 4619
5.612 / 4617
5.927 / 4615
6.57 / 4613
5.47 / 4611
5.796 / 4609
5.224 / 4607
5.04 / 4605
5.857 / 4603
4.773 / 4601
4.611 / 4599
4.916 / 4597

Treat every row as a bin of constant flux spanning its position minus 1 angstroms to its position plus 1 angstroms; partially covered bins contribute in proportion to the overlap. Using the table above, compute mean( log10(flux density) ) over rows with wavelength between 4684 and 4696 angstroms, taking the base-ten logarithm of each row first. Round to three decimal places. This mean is 0.699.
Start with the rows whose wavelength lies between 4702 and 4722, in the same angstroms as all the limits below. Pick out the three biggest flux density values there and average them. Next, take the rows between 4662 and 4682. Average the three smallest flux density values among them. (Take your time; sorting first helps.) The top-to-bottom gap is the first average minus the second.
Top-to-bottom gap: 1.0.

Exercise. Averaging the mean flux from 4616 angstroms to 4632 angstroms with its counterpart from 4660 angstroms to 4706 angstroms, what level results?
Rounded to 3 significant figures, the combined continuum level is 5.46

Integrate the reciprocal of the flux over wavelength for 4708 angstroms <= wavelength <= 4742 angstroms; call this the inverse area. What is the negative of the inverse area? -6.40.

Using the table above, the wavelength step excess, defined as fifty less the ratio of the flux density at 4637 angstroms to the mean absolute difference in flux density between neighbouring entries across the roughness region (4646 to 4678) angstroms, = 39.1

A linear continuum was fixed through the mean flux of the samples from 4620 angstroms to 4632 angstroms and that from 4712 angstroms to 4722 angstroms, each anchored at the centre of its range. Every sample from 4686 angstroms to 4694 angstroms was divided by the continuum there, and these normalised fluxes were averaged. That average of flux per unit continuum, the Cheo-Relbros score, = 0.90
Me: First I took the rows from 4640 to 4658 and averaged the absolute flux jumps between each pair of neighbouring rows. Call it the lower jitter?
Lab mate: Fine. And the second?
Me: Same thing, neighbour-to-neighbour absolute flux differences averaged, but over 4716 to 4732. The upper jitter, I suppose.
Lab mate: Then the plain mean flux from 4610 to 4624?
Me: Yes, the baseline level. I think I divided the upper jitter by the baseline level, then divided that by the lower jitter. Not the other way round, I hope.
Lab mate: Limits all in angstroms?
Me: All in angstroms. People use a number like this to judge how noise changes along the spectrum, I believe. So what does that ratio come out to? 0.26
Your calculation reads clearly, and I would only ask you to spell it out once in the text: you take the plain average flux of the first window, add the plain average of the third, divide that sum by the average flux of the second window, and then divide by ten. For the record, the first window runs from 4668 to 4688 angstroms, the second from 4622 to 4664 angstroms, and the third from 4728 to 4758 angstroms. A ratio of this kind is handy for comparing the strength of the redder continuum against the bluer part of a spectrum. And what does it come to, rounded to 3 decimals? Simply 0.202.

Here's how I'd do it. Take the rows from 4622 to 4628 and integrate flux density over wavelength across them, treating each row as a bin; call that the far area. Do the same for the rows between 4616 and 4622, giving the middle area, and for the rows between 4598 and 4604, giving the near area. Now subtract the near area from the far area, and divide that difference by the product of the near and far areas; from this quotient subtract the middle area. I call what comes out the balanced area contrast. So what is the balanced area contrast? -33.4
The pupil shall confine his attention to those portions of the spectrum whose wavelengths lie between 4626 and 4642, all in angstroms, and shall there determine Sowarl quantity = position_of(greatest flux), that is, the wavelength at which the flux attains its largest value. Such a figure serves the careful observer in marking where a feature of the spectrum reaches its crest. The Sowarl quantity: 4631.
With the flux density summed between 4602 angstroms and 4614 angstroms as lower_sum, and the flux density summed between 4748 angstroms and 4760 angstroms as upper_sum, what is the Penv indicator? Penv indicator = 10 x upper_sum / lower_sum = 9.3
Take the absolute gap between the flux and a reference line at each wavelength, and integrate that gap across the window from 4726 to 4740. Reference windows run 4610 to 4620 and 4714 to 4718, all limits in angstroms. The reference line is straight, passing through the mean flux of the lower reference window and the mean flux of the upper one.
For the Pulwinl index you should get 5.9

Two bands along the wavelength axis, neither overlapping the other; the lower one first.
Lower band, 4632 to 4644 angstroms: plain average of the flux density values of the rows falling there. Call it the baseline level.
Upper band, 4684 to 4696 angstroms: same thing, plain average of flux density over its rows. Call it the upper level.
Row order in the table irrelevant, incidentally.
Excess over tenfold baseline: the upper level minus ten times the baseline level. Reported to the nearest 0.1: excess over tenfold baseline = -44.5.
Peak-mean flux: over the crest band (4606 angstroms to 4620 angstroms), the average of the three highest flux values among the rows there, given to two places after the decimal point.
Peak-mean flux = 6.10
